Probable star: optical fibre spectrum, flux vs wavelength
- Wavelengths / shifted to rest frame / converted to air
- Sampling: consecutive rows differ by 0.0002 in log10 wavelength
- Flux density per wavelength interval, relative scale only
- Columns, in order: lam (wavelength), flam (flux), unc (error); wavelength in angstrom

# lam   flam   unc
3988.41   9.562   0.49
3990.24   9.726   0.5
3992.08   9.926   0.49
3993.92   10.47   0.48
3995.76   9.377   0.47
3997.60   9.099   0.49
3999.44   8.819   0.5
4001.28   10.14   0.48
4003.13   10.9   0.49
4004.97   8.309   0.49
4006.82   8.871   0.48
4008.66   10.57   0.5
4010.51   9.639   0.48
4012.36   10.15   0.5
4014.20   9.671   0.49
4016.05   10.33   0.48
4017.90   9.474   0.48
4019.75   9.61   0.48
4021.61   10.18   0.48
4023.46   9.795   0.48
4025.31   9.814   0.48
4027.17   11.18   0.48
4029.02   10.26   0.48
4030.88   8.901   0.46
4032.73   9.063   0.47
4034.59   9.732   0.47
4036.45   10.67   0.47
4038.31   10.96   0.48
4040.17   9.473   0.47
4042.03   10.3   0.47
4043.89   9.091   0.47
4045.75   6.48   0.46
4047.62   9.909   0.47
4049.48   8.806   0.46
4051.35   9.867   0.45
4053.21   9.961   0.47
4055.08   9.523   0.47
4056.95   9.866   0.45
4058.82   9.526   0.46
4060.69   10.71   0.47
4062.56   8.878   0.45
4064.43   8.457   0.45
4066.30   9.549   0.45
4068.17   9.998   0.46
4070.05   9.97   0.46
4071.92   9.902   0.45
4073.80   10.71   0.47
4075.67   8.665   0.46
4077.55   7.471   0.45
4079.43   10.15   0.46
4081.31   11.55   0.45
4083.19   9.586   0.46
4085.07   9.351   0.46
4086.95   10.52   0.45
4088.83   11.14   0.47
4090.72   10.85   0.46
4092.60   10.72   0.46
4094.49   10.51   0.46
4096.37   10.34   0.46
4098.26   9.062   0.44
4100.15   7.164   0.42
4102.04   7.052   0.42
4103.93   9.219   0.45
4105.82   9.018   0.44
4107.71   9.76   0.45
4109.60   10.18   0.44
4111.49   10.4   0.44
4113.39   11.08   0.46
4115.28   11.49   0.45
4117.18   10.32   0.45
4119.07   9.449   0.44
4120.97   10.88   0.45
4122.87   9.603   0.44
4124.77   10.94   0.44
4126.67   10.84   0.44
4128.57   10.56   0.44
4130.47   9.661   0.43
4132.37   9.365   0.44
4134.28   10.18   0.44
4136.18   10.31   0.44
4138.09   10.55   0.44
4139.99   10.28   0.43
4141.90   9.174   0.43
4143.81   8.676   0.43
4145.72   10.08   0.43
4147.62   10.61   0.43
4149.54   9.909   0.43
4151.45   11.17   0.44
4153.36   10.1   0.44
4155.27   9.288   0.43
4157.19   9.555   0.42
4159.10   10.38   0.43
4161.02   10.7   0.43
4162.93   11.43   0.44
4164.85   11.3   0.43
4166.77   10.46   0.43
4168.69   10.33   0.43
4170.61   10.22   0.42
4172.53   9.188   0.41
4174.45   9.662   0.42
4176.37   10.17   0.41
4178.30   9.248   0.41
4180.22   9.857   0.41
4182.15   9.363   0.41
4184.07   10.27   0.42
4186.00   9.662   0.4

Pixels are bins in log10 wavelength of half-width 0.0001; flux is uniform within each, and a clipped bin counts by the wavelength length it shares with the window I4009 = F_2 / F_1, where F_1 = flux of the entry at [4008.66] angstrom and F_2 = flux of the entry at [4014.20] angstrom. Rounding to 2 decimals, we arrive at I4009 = 0.91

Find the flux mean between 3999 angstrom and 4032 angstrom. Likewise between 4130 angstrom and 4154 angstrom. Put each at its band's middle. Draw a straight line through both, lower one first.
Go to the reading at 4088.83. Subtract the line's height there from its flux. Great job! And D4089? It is 1.2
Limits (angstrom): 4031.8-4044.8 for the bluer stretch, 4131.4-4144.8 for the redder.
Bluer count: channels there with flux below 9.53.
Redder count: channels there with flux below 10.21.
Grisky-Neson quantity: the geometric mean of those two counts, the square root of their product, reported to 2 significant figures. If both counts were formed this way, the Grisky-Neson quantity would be 3.5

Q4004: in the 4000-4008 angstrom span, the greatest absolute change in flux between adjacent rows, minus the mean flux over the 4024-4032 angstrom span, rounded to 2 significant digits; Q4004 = -7.4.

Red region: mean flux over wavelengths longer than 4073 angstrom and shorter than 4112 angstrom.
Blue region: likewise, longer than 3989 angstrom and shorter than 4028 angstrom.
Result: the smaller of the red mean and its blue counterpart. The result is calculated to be 9.7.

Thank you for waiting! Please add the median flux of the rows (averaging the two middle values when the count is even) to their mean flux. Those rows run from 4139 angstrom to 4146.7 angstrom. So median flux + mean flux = 19.2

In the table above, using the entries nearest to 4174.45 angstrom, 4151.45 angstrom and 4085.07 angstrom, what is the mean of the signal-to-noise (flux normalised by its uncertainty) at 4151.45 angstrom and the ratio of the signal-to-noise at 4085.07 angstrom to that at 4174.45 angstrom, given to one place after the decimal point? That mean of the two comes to 13.1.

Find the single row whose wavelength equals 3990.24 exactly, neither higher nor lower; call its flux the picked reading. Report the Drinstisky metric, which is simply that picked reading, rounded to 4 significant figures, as 9.726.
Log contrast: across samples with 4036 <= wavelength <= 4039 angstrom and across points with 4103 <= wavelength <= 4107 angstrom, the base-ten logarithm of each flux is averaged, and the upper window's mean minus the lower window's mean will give -0.07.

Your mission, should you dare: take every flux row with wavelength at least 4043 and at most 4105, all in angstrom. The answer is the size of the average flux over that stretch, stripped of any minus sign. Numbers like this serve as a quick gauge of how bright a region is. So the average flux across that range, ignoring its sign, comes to 9.5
